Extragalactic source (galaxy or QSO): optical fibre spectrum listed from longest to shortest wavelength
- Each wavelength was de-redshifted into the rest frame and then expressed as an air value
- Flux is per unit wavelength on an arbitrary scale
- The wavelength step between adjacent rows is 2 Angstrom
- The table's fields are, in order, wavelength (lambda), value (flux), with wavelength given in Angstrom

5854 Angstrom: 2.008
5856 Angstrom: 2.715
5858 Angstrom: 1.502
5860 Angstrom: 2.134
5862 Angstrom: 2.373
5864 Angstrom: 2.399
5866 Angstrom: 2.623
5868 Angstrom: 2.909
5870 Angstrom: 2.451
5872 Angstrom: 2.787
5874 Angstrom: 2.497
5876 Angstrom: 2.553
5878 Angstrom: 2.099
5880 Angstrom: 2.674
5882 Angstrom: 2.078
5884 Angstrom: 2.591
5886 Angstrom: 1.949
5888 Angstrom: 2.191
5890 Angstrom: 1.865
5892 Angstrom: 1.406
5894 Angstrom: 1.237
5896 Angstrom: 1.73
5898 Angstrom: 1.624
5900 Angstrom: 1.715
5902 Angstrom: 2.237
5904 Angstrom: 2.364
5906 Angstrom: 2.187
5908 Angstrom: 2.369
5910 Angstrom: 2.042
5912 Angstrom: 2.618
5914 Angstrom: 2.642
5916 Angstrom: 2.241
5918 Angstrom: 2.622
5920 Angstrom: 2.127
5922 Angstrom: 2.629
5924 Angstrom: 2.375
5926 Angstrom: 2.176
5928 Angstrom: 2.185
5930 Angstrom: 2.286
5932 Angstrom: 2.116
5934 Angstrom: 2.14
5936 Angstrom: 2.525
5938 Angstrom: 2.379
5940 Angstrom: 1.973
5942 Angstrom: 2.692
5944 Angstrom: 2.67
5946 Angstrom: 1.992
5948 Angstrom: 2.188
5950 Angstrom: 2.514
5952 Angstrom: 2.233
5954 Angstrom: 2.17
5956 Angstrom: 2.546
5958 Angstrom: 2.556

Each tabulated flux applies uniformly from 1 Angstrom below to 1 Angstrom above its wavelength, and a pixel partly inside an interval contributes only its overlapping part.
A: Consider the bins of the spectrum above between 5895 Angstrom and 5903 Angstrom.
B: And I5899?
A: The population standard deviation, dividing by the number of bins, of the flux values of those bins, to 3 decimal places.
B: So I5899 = 0.240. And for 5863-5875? 0.184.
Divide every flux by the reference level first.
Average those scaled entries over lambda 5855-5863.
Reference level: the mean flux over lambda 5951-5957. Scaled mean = 0.94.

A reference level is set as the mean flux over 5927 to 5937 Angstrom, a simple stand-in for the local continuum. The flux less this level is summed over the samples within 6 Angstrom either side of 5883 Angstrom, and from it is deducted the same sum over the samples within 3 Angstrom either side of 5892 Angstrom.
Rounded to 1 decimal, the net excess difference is 2.3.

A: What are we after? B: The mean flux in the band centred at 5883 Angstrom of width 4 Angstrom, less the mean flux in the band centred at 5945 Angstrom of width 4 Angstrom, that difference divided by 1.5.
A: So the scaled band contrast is 0.00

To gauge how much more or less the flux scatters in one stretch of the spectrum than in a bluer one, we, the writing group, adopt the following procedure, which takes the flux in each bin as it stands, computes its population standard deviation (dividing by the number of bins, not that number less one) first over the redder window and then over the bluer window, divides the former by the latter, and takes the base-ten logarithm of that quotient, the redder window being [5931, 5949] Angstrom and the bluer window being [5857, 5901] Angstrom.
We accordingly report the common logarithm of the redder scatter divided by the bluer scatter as -0.247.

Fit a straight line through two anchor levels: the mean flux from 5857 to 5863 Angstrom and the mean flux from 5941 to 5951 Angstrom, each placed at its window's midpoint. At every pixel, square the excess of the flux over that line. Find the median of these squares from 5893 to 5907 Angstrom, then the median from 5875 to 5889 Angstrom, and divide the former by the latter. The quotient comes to 6.3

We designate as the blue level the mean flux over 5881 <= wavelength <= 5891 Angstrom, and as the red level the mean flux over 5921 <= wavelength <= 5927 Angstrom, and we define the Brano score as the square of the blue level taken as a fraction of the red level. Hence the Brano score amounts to 0.80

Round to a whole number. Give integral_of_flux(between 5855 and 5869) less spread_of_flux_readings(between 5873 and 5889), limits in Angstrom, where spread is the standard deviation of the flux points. 33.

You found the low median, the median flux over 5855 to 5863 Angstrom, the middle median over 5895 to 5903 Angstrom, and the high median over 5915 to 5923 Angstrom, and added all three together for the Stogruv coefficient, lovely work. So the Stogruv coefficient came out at 6.4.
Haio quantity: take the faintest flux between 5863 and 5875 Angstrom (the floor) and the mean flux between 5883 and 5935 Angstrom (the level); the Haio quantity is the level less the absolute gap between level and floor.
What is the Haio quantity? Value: 1.88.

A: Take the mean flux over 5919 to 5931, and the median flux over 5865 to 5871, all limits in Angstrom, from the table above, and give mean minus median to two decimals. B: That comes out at -0.33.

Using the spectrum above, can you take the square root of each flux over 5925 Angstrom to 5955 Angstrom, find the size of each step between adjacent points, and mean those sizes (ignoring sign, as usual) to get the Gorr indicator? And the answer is 0.083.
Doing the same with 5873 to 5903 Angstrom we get 0.132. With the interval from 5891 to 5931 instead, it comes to 0.093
